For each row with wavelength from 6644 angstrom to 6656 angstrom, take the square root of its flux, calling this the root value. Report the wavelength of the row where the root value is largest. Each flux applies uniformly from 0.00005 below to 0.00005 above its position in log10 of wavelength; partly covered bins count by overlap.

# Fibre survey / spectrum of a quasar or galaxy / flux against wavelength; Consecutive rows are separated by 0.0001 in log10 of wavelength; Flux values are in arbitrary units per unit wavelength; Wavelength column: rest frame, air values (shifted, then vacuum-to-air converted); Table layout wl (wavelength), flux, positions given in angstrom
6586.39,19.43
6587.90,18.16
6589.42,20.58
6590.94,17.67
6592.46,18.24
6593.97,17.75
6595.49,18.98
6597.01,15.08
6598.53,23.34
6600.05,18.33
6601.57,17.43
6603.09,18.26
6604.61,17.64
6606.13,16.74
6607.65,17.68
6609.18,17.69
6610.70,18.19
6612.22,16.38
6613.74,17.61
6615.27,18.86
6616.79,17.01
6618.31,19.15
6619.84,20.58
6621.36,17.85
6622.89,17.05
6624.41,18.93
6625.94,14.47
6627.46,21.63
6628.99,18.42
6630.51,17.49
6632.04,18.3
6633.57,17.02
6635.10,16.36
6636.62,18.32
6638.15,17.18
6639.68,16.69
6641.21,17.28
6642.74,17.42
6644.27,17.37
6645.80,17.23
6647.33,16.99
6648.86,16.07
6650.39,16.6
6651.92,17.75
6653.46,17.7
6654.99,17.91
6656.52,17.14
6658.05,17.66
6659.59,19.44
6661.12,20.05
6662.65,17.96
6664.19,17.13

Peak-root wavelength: 6654.99 angstrom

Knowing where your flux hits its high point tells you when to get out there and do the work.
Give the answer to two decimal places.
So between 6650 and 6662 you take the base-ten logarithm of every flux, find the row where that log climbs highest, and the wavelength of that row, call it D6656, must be 6661.12 angstrom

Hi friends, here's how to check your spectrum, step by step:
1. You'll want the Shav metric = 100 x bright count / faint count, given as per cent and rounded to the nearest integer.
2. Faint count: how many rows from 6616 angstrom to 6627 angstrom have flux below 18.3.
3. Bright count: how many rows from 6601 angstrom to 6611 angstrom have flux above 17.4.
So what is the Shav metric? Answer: 150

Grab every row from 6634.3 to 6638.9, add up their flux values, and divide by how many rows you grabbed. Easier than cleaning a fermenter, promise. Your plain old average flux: 17.3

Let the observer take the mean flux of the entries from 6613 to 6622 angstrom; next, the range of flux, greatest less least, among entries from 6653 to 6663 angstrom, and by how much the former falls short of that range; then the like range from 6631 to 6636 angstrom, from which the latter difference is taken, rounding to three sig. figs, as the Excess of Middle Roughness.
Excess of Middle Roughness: 17.5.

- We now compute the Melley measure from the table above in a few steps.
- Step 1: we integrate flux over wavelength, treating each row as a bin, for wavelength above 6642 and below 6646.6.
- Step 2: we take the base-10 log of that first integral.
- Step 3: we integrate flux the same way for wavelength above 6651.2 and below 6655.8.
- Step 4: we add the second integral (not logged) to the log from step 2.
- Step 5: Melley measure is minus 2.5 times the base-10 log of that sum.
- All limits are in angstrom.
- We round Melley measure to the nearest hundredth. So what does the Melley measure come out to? -4.81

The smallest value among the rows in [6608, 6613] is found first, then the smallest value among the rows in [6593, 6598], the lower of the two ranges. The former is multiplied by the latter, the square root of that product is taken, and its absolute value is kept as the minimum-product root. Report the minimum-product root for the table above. 15.7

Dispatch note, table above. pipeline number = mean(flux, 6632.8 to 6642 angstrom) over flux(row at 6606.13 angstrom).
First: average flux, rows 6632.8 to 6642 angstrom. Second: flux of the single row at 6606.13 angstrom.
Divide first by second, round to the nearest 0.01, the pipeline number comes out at 1.02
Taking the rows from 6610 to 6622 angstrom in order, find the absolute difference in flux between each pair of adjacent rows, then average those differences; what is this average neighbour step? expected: 1.8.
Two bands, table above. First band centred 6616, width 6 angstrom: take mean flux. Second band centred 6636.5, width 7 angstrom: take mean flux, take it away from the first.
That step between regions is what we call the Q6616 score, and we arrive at 1.0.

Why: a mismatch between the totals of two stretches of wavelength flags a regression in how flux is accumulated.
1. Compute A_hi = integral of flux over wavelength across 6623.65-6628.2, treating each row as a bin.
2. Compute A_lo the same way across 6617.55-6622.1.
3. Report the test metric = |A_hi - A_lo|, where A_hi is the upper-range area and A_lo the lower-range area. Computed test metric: 4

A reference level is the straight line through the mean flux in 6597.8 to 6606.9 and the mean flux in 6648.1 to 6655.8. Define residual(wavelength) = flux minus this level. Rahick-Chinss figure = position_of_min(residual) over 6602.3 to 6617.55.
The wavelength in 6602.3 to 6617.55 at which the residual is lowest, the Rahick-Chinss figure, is 6612.22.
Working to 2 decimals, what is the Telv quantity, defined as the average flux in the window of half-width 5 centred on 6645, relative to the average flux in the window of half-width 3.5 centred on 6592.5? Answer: 0.92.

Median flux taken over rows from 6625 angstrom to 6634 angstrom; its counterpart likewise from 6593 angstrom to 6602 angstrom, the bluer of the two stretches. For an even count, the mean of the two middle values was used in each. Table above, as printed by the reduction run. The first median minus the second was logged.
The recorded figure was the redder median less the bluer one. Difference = -0.1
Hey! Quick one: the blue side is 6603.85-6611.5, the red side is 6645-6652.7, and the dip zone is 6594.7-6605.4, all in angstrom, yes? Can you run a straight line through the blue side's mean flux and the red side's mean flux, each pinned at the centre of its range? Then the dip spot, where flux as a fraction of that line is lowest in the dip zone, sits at 6597.01 angstrom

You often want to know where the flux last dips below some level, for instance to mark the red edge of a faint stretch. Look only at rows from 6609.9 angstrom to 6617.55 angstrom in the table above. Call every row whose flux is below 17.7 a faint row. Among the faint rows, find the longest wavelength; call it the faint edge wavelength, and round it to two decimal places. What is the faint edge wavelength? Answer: 6616.79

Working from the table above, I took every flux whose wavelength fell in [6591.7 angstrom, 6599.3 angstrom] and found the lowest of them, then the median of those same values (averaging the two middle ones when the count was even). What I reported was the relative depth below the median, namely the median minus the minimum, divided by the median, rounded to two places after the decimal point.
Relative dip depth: 0.17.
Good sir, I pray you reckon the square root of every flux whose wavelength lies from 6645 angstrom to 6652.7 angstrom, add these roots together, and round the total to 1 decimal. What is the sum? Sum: 20.6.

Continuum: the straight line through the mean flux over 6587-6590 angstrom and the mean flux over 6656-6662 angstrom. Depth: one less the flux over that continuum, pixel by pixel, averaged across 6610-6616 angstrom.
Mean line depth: 0.070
